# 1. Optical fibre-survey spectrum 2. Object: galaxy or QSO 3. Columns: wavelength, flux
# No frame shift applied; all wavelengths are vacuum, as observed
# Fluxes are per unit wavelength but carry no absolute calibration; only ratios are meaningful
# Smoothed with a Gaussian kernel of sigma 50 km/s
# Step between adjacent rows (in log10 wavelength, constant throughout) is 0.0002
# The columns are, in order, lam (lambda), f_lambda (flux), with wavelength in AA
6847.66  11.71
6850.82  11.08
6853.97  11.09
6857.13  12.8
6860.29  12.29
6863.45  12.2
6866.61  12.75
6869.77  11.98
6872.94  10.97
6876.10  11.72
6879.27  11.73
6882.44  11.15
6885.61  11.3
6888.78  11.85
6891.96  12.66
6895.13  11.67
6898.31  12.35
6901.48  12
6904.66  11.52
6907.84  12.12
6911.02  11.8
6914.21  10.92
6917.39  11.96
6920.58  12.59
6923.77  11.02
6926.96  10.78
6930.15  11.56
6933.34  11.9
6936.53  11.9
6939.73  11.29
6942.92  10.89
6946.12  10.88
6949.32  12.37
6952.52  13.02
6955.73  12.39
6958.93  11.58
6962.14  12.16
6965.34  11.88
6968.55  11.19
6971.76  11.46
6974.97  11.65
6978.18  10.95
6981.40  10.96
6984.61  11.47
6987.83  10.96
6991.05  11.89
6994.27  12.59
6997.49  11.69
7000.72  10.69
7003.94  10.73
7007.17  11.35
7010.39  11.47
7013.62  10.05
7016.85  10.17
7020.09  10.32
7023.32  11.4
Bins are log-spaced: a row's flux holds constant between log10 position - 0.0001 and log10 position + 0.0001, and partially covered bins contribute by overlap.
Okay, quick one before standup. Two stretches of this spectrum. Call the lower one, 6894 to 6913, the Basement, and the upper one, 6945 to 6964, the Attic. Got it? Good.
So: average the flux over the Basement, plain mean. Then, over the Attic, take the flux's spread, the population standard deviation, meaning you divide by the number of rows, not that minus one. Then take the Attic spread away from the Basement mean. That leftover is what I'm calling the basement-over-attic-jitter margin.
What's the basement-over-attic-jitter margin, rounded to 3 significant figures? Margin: 11.2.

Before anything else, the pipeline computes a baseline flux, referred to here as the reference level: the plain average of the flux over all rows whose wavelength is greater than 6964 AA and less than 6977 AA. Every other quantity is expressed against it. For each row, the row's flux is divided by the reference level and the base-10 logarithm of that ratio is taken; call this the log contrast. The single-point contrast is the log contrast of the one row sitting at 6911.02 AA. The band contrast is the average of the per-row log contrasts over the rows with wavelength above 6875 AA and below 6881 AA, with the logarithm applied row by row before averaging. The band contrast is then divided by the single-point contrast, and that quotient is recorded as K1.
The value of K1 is 0.7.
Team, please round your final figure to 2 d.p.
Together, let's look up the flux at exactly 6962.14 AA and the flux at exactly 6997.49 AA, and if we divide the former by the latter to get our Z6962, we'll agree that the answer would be 1.04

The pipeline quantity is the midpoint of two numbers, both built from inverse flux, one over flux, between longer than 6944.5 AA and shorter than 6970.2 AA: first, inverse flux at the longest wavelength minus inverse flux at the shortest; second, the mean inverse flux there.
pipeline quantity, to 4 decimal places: 0.0408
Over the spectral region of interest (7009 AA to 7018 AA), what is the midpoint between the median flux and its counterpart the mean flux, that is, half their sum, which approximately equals 10.4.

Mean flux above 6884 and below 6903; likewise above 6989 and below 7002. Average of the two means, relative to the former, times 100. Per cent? 99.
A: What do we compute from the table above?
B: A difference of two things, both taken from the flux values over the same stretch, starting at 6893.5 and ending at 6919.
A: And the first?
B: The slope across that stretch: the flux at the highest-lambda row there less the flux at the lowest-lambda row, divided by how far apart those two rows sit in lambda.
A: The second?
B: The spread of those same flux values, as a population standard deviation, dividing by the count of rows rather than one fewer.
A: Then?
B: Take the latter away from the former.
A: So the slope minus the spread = -0.4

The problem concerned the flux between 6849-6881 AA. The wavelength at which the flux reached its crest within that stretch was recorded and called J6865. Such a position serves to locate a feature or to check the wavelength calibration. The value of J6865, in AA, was 6857.13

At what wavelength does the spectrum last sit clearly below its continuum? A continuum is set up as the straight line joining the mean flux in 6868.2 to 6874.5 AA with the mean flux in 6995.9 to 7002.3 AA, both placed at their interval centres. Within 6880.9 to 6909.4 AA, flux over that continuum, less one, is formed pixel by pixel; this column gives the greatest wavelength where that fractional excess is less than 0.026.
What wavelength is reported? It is 6904.66 AA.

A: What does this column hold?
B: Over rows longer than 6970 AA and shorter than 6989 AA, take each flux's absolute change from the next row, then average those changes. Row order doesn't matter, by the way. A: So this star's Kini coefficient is 0.38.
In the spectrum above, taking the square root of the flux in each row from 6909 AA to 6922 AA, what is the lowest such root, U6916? 3.30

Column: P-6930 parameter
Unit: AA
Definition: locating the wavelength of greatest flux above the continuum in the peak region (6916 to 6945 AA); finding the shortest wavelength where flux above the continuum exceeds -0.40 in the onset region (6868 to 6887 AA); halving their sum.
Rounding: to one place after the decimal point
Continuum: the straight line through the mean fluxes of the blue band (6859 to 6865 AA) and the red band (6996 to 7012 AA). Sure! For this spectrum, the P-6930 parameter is 6895.2 AA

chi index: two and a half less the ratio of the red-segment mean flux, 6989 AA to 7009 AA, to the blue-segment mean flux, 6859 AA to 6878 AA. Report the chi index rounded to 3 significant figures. 1.54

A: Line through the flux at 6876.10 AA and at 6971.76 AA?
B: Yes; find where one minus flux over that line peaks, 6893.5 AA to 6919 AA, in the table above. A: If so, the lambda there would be 6914.21 AA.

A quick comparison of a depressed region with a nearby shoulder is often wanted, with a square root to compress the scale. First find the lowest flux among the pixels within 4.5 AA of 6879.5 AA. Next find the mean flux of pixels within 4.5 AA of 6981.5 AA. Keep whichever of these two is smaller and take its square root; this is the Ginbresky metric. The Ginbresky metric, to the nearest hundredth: 3.34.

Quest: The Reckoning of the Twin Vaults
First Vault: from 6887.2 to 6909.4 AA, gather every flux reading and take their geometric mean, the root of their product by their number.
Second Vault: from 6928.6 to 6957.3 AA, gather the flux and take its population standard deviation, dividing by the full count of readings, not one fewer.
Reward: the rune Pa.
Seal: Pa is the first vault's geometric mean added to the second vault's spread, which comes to 12.7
